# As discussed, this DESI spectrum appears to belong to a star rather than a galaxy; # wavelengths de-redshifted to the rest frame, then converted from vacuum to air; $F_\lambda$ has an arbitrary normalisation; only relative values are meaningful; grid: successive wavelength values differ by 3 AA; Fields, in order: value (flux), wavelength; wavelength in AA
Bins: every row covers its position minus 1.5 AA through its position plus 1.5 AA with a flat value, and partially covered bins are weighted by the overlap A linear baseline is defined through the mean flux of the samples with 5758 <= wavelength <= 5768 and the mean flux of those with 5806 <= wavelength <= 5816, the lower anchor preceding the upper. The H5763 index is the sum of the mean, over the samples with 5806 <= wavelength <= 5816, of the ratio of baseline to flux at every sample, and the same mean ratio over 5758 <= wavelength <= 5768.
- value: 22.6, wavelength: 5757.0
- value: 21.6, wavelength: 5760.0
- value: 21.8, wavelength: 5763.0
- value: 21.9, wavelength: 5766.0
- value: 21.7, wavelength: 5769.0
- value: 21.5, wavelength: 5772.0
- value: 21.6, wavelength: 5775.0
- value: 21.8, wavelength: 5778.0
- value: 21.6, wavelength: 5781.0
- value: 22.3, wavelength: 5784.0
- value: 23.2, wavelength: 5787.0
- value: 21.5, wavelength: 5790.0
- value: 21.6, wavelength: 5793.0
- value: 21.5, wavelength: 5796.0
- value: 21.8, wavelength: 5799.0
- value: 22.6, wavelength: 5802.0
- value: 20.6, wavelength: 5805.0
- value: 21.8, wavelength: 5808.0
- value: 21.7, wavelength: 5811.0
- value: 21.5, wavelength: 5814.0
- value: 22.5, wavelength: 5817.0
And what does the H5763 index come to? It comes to 2.00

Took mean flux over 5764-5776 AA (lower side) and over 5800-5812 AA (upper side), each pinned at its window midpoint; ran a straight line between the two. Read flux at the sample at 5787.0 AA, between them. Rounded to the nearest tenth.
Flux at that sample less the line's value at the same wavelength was 1.5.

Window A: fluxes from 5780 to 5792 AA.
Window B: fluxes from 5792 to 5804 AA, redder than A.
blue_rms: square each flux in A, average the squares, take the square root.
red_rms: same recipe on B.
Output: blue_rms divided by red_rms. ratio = 1.01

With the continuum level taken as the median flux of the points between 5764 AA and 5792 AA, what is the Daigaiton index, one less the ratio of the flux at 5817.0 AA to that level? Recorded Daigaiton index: -0.037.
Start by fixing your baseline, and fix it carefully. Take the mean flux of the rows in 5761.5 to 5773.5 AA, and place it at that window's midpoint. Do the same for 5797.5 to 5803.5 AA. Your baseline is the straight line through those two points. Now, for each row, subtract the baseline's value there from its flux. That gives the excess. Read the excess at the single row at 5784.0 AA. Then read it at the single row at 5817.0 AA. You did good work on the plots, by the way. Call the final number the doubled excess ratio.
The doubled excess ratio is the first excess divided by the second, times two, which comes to 11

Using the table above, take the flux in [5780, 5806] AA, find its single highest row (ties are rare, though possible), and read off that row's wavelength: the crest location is 5787.0 AA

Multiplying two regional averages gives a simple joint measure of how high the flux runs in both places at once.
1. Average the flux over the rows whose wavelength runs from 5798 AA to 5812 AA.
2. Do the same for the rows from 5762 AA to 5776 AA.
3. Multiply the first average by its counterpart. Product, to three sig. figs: 471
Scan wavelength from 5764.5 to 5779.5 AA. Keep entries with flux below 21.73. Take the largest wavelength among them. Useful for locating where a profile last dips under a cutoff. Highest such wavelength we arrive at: 5775.0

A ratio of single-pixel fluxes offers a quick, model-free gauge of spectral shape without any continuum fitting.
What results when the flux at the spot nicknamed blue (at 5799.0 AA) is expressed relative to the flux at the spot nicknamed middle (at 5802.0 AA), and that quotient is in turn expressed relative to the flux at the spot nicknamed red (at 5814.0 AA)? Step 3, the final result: 0.0449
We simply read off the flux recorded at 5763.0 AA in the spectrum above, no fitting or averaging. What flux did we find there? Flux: 21.8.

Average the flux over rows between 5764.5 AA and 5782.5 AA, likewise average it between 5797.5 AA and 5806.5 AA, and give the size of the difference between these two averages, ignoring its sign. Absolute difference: 0.017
